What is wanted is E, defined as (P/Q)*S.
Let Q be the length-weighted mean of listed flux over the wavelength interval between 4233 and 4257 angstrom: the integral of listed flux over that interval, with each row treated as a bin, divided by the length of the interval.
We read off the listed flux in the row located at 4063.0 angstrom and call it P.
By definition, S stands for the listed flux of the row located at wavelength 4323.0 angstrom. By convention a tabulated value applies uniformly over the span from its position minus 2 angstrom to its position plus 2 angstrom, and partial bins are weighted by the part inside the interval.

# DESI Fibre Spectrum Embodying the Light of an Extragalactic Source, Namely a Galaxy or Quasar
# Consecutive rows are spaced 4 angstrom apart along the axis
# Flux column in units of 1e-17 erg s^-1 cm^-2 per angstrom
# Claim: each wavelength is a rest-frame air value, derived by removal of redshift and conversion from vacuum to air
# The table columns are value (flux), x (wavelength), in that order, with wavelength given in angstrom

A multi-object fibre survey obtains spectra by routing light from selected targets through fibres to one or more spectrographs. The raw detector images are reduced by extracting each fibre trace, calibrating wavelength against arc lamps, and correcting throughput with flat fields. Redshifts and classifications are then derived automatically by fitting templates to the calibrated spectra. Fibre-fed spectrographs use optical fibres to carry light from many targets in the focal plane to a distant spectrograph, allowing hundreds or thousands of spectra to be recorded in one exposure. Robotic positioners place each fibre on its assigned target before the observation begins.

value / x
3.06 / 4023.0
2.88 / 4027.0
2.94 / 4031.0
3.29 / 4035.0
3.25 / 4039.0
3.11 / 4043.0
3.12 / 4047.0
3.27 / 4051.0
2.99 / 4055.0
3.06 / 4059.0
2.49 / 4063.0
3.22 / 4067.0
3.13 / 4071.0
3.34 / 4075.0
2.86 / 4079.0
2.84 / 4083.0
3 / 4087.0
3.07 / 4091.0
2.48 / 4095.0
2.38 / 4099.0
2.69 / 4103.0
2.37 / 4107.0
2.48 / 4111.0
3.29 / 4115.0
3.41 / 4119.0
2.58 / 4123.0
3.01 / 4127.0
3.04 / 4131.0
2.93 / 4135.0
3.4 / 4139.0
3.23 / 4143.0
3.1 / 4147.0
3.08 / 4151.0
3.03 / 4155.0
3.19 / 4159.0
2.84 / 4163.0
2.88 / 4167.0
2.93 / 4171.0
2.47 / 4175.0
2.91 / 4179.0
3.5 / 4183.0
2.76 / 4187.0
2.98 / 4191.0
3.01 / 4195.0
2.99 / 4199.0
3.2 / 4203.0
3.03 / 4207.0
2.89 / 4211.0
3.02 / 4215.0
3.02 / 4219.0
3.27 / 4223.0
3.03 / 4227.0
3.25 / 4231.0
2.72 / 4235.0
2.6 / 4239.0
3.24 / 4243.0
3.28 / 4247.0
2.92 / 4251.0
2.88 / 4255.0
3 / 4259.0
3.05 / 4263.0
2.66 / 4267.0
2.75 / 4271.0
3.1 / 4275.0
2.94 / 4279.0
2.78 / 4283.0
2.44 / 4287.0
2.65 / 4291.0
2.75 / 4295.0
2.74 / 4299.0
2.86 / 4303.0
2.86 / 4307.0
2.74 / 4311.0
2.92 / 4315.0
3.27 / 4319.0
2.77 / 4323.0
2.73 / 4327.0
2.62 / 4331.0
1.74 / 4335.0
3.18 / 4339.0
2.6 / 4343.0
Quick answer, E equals 2.3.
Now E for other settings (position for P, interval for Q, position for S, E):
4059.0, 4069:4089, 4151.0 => 3.1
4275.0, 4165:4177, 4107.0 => 2.7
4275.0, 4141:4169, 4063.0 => 2.5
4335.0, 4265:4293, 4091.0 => 1.9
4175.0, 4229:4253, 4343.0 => 2.1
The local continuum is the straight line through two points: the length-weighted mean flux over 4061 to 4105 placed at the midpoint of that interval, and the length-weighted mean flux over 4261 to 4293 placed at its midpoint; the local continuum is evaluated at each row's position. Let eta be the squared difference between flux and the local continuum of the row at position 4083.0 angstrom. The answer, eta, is 0.001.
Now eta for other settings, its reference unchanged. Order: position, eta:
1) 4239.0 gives 0.044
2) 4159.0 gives 0.124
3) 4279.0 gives 0.021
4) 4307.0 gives 0.006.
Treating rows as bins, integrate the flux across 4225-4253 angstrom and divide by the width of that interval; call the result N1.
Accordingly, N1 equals 3.0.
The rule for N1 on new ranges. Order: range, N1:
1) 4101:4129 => 2.8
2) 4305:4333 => 2.8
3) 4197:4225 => 3.1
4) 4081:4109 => 2.7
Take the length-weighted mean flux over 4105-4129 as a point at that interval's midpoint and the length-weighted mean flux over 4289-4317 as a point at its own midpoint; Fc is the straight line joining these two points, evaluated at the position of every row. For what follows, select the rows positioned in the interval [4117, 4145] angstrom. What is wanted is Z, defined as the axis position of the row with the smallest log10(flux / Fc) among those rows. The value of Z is 4123.0 angstrom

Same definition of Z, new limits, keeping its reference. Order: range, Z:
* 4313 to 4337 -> 4335.0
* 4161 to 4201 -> 4175.0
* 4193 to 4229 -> 4211.0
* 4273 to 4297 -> 4287.0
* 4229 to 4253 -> 4239.0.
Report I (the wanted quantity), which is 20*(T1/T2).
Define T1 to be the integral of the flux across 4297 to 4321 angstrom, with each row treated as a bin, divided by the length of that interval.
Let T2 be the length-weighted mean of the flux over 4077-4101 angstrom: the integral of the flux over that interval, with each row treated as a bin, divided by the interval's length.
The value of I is 20.9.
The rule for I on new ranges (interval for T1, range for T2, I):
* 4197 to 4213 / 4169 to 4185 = 20.5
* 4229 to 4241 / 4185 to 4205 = 19.1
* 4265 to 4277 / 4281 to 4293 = 21.6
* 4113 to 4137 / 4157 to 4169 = 20.5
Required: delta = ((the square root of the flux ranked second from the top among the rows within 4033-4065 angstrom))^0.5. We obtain 1.34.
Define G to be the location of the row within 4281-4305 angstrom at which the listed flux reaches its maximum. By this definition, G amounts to 4303.0 angstrom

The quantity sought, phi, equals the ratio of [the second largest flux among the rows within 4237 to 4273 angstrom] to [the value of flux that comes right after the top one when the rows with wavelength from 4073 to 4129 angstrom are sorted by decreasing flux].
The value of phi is 0.97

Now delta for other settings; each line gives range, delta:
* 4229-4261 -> 1.34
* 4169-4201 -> 1.32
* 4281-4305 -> 1.29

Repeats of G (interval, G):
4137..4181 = 4139.0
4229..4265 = 4247.0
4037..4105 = 4075.0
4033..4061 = 4035.0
